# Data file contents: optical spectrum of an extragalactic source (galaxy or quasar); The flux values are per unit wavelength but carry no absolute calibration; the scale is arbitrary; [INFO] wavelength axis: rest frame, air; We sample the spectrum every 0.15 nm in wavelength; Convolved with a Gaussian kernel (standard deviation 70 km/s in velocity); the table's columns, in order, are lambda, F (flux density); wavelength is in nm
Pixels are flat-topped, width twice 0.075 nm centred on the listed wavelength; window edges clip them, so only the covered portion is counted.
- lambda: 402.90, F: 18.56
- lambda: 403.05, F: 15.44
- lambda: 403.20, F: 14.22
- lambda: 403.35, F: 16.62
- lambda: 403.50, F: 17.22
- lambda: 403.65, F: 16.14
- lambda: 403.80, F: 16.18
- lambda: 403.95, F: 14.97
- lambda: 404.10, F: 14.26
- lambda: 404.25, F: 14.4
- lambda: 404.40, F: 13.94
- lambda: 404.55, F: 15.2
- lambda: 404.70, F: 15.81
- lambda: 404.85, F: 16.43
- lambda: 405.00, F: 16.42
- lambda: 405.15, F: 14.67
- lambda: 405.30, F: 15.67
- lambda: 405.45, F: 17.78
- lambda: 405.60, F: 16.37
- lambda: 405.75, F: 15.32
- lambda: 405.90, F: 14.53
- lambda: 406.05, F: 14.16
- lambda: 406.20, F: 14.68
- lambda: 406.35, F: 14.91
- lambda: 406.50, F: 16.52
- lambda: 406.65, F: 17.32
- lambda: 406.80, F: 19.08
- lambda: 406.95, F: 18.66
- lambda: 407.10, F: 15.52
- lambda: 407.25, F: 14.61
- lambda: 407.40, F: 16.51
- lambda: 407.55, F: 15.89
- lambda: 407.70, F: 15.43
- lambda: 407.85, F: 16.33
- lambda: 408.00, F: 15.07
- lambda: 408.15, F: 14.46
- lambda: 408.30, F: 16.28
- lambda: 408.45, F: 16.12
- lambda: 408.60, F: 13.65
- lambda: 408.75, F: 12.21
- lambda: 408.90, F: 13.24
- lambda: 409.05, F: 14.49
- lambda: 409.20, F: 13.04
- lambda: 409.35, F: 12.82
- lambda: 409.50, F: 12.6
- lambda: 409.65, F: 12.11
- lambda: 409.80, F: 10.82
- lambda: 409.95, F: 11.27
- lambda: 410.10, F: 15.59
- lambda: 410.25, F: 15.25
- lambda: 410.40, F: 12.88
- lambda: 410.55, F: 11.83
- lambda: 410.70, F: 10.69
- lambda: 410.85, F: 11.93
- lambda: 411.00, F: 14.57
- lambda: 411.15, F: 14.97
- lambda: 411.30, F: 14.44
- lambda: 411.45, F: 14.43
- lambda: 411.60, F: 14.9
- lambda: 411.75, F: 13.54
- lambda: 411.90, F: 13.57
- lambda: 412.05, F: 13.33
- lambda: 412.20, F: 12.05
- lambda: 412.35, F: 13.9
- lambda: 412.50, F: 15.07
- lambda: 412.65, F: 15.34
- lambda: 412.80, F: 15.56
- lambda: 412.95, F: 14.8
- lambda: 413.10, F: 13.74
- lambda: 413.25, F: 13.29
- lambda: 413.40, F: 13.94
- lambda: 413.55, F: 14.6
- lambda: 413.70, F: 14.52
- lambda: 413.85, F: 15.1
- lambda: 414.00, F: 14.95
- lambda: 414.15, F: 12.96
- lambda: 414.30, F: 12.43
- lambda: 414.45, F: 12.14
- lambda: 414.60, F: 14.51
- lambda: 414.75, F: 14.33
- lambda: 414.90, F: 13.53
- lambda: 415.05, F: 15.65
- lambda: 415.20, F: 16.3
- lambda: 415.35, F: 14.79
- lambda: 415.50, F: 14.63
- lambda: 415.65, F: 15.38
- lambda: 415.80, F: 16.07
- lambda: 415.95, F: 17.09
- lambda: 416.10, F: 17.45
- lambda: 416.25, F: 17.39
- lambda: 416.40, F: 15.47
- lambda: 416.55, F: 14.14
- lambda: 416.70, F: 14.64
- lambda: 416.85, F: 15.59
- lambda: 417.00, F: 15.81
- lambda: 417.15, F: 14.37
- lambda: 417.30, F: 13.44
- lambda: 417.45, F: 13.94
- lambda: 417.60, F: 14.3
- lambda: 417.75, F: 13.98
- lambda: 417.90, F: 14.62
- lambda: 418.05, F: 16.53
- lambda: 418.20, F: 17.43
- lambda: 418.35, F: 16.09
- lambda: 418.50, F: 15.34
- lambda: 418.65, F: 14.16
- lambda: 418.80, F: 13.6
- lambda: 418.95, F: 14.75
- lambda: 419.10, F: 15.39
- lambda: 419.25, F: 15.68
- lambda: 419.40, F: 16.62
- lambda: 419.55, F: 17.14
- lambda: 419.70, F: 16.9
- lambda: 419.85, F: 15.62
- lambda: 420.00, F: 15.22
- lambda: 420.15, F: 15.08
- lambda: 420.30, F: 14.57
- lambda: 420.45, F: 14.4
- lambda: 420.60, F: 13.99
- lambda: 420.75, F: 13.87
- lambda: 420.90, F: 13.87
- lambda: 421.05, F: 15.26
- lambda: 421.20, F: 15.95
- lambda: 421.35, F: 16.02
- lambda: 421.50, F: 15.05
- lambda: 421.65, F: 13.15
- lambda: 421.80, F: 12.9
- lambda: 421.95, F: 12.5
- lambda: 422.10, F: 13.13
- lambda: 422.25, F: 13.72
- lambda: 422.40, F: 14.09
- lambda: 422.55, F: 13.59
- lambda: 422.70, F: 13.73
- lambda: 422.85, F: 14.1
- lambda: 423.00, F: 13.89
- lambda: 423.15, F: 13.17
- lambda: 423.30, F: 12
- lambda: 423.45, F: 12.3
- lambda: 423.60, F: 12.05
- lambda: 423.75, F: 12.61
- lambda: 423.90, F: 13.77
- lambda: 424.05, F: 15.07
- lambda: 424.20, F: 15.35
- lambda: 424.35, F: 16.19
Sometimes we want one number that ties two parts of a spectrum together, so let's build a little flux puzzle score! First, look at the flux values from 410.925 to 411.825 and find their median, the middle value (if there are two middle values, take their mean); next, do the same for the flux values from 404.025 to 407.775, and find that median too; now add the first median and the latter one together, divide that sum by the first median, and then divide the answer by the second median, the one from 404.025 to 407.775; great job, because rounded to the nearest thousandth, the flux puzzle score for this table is 0.133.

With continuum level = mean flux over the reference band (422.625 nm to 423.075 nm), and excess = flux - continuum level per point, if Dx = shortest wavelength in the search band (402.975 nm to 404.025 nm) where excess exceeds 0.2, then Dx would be 403.05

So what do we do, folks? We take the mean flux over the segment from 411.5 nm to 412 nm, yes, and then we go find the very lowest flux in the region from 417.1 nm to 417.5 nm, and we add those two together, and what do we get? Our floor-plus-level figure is 27.4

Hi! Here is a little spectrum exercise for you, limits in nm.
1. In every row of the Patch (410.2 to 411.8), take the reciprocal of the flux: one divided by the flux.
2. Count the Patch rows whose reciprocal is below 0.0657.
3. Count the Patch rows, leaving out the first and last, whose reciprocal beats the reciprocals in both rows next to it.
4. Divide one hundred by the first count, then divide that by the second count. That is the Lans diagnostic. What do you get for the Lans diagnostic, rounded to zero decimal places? 50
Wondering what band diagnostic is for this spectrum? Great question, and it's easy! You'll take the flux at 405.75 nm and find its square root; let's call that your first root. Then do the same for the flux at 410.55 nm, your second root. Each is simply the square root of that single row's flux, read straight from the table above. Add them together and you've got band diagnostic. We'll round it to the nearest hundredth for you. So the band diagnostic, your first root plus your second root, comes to 7.35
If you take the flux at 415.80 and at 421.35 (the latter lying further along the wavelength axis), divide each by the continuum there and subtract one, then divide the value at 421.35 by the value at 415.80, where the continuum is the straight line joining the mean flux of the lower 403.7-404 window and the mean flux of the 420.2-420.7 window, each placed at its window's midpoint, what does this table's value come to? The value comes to 1.3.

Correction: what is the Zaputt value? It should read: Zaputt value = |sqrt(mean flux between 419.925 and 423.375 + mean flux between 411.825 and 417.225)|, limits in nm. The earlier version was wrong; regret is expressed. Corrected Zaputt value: 5.36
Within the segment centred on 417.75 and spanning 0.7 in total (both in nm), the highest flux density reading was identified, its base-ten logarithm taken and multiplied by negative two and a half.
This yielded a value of -3.05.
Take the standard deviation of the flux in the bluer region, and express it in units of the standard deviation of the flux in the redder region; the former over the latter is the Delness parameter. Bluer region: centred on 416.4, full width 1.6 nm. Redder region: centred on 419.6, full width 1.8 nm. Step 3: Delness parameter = 1.09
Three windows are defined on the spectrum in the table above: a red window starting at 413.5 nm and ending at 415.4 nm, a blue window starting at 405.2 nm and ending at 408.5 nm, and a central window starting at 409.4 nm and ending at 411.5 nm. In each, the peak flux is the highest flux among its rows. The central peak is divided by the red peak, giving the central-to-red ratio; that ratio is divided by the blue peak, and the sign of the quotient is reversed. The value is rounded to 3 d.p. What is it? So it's -0.050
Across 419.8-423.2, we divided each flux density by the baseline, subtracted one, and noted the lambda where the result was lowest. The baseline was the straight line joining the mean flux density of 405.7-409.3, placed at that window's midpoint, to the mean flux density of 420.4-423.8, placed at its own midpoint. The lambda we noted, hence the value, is 421.95 nm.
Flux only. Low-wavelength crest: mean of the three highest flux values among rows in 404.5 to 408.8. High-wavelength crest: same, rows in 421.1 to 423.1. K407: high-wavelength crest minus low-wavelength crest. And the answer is -2.8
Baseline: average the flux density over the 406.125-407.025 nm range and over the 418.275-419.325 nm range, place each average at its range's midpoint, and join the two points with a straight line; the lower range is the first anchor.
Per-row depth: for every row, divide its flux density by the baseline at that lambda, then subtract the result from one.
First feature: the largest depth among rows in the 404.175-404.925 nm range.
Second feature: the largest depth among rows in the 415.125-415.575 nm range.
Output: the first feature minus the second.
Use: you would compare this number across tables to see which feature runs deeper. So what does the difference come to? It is 0.13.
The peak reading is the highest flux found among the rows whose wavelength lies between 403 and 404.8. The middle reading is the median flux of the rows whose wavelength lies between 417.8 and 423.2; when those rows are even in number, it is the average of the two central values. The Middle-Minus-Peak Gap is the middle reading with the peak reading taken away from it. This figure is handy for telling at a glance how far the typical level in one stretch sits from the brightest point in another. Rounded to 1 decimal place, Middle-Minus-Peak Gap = -2.6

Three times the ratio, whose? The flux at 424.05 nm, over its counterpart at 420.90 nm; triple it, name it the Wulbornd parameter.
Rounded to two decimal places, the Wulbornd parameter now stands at 3.26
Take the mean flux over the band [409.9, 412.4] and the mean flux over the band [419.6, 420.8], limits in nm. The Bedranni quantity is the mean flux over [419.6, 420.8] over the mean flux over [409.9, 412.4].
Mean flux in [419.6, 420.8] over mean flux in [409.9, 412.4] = 1.11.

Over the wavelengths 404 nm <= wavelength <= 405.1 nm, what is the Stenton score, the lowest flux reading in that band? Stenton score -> 13.94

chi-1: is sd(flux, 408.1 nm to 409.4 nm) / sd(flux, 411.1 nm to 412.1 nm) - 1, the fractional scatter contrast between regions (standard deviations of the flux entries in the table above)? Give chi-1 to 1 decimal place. 1.1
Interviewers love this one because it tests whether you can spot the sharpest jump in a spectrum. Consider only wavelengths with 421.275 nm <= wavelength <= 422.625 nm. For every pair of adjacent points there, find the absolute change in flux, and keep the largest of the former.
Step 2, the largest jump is 1.9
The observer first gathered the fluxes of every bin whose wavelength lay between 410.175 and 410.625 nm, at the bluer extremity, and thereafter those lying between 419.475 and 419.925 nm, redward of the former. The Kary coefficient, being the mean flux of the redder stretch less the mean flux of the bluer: 3.2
